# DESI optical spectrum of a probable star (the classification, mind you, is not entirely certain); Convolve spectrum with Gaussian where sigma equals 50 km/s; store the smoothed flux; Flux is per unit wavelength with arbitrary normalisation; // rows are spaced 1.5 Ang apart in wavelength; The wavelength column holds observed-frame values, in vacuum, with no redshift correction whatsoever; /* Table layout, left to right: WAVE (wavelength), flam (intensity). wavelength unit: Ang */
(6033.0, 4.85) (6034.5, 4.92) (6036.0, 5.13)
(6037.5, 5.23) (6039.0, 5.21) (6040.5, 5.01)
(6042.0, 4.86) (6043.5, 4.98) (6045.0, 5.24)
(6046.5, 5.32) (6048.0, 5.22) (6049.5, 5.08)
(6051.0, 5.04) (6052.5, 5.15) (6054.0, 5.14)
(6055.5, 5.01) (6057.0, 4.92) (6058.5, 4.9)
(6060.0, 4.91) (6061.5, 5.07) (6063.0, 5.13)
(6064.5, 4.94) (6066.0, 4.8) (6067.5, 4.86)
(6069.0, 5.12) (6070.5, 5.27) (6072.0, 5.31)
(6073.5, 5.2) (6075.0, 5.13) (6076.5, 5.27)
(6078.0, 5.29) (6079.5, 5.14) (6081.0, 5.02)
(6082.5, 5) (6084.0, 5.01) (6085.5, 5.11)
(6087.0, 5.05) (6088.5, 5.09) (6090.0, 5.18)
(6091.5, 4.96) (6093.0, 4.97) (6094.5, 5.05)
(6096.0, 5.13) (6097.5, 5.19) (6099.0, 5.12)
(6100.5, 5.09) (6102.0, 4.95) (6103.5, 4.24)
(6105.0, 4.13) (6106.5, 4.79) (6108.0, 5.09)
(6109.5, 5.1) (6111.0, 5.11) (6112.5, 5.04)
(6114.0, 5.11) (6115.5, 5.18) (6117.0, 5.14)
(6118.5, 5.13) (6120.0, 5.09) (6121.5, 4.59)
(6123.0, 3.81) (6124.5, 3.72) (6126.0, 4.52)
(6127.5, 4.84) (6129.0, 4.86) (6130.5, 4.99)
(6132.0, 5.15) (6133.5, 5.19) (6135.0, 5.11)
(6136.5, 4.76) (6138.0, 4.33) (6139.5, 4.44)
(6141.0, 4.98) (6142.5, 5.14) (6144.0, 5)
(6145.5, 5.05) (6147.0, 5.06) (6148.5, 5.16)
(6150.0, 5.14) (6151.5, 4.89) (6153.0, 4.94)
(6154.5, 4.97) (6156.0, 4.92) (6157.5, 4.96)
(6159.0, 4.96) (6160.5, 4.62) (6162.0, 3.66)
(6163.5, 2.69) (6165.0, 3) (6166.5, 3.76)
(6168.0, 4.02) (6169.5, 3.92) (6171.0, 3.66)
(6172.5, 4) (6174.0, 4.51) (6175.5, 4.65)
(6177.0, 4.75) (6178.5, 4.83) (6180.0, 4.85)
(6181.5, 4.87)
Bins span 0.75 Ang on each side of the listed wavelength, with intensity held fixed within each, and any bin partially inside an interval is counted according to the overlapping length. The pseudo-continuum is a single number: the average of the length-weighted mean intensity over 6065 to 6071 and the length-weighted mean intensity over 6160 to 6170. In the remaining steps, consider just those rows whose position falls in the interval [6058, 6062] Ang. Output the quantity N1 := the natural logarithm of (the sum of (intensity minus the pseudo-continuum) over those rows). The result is 0.66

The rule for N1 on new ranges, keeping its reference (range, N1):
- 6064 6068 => 0.50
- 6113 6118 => 0.91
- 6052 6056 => 0.85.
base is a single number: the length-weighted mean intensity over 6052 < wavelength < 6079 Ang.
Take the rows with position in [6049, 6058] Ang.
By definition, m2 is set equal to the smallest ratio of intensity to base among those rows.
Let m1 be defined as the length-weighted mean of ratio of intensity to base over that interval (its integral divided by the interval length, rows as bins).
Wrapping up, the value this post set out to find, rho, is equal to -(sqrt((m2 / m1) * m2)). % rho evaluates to -0.97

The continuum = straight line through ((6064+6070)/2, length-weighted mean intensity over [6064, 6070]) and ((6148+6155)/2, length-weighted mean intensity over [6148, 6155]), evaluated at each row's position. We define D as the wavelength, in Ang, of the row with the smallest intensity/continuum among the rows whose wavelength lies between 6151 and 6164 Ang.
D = 6163.5 Ang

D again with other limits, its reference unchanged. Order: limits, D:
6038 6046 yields 6042.0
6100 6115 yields 6105.0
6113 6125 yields 6124.5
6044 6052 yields 6051.0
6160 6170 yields 6163.5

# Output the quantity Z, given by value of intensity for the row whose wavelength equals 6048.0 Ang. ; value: 5.22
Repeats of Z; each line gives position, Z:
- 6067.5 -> 4.86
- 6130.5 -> 4.99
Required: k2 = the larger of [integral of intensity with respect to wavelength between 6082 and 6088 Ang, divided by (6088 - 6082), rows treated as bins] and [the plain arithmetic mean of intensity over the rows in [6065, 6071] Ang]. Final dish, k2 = 5.05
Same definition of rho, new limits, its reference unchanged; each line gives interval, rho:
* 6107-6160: -0.75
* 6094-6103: -0.98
